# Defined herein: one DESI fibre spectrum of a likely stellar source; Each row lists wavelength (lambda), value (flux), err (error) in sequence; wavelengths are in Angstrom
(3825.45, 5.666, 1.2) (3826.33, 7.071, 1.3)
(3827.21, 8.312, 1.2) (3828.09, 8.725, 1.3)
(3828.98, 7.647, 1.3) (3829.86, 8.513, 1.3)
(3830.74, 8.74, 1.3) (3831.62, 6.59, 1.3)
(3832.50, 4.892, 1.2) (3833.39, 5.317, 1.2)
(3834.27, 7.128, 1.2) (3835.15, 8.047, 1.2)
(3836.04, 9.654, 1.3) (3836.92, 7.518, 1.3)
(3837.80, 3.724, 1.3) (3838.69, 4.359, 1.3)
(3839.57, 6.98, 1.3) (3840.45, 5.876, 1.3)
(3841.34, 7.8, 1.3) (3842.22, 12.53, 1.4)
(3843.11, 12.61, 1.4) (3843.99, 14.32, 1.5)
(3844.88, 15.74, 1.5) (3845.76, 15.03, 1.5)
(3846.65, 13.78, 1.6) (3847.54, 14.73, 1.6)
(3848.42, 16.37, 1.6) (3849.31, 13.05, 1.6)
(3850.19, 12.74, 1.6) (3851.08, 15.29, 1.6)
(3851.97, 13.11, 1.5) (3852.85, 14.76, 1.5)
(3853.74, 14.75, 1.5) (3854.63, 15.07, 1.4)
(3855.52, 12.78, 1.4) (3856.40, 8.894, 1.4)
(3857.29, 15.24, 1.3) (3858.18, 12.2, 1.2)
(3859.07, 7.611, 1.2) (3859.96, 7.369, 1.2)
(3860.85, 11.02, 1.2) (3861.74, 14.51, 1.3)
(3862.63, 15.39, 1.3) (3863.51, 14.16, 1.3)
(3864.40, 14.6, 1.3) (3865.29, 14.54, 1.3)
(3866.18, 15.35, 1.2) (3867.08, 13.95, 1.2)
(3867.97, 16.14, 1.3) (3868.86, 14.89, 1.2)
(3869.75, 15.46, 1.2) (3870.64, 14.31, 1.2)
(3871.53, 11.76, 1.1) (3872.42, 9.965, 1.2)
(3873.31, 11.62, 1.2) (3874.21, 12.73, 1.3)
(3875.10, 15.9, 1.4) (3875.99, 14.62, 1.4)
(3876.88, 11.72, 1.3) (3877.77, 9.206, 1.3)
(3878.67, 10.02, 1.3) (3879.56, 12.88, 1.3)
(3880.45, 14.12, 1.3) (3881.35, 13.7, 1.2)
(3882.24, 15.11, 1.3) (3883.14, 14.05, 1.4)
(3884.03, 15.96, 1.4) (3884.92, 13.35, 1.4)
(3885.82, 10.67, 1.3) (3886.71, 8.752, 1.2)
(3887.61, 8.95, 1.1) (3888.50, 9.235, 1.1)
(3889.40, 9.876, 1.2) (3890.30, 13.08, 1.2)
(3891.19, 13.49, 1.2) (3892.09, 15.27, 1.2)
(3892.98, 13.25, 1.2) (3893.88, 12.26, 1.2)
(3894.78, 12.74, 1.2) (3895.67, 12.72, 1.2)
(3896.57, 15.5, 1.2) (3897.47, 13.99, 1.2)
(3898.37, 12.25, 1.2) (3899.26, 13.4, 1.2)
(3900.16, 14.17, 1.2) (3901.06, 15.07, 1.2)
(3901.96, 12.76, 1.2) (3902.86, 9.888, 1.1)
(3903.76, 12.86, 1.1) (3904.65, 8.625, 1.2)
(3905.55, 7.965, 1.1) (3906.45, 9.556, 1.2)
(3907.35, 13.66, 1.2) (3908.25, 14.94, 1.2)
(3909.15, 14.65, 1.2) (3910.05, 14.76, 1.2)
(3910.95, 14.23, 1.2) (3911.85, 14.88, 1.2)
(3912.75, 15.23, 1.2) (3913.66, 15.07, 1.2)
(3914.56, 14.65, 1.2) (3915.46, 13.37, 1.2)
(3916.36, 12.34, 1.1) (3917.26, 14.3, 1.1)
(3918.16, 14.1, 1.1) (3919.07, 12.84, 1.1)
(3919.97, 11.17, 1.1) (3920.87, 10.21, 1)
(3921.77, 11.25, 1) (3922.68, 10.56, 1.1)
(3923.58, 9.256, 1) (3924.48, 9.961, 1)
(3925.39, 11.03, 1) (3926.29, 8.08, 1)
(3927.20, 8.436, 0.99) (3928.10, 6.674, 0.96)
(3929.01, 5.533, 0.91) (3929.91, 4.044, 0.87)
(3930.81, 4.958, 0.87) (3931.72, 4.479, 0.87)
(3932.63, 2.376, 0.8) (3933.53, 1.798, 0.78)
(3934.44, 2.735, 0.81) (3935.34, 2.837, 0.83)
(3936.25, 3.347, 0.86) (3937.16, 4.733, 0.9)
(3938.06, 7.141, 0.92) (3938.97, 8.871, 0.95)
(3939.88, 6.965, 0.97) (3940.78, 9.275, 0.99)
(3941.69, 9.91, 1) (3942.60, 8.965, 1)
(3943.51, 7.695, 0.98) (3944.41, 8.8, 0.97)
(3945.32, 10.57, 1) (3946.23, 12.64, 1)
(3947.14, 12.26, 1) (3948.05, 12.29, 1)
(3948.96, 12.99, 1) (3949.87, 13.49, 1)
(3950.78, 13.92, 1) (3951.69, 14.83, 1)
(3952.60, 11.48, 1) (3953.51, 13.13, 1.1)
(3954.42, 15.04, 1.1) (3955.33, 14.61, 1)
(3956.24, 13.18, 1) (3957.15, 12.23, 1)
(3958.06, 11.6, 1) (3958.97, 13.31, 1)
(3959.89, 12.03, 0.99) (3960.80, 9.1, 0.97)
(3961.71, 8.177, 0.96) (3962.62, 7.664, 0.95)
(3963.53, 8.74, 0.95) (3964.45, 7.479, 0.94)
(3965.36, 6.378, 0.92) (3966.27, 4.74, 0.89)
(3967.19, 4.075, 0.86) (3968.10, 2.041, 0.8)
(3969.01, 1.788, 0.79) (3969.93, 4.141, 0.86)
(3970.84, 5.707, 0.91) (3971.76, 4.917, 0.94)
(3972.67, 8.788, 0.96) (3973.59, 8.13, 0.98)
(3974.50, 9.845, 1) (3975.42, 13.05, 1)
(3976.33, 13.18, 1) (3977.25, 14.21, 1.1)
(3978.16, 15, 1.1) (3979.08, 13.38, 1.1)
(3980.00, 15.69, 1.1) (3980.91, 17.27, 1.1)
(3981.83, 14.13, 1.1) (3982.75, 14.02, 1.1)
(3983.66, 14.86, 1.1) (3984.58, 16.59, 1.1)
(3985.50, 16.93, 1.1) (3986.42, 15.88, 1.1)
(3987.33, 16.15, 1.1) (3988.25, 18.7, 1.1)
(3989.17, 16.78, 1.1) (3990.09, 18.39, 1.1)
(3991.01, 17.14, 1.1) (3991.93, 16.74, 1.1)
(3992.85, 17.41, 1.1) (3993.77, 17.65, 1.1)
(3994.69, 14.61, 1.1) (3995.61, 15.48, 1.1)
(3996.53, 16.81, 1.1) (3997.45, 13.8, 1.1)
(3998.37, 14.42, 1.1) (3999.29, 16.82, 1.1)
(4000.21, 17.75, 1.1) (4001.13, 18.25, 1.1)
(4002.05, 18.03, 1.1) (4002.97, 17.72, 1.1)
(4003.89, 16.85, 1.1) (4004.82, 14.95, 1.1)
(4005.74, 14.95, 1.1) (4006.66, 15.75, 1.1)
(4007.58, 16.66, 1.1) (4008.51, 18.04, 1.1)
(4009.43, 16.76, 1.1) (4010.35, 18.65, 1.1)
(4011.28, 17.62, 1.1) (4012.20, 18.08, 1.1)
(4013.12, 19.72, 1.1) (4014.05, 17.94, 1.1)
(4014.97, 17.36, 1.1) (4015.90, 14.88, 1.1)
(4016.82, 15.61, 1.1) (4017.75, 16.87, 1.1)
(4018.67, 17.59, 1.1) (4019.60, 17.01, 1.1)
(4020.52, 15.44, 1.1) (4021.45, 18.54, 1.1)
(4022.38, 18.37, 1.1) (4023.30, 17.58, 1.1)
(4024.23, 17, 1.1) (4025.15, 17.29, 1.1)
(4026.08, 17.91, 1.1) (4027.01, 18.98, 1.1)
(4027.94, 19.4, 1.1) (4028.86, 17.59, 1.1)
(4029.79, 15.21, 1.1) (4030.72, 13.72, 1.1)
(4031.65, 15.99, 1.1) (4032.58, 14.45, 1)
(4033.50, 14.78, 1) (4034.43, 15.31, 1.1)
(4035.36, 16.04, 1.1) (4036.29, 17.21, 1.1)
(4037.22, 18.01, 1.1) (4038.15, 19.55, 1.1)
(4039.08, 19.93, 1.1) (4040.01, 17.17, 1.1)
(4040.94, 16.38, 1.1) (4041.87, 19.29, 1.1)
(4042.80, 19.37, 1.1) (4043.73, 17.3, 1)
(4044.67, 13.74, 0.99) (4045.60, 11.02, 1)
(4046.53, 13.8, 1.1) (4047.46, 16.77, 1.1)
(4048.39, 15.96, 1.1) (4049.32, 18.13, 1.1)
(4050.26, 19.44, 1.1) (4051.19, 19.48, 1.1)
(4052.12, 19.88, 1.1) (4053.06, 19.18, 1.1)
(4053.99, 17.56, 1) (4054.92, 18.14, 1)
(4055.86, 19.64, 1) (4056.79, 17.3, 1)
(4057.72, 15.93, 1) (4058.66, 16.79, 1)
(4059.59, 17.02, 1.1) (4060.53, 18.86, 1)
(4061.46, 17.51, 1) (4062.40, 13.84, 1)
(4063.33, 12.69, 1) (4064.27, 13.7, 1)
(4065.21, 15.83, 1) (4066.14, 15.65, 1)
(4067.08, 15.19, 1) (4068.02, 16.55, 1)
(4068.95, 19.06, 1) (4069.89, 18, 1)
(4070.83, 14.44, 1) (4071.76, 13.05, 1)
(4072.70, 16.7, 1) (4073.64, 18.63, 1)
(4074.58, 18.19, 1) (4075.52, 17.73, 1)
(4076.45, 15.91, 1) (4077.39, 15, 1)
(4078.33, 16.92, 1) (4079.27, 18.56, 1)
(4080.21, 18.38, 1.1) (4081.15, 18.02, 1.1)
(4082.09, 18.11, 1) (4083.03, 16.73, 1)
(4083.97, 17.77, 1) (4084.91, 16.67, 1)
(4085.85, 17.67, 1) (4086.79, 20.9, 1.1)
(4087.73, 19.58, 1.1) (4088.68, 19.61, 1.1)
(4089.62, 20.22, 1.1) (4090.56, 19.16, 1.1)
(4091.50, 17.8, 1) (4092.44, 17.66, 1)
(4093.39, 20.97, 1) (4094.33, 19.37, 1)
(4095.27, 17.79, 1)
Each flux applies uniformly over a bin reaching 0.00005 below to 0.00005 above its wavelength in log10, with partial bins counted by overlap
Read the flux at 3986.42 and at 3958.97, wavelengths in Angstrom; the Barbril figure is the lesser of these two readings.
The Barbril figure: 13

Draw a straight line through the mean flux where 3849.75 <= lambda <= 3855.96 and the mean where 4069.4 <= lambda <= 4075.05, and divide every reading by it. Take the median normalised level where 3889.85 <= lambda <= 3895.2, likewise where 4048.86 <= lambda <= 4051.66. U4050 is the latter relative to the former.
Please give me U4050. 1.32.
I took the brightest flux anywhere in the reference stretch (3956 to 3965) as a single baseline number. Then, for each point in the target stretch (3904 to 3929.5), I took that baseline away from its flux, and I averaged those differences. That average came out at -2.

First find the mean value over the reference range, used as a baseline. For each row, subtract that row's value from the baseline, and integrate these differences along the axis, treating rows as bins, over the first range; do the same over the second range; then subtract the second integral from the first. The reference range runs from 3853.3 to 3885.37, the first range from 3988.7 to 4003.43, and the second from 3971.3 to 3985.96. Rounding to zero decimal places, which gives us -53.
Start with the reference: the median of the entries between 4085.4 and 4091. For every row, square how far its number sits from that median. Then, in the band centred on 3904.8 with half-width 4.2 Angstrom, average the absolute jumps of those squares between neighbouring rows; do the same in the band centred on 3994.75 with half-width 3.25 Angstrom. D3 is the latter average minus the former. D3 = -29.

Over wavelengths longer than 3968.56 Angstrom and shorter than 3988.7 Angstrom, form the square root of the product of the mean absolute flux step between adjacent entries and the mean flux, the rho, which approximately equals 4.32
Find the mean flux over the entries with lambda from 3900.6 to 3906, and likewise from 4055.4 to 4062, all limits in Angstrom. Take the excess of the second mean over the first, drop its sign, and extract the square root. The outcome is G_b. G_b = 2.5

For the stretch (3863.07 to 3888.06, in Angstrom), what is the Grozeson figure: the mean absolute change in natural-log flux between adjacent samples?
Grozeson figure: 0.12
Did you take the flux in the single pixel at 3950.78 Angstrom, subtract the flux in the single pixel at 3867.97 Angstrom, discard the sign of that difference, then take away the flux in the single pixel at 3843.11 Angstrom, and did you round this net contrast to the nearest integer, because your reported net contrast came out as -10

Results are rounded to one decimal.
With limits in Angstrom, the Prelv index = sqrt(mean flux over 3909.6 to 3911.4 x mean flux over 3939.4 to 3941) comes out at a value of 10.8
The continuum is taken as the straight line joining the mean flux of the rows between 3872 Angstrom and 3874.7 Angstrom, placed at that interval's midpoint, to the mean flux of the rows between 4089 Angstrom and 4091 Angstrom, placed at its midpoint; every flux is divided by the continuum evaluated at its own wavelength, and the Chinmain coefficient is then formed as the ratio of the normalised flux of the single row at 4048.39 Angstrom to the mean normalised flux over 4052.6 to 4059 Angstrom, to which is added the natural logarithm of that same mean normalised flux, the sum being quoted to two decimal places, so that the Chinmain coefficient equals 0.88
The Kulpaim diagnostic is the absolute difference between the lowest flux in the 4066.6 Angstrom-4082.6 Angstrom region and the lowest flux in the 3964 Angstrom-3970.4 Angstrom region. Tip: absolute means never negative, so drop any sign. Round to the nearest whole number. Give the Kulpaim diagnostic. 11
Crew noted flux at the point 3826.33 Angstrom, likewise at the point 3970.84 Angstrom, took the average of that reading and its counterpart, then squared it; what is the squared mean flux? 41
